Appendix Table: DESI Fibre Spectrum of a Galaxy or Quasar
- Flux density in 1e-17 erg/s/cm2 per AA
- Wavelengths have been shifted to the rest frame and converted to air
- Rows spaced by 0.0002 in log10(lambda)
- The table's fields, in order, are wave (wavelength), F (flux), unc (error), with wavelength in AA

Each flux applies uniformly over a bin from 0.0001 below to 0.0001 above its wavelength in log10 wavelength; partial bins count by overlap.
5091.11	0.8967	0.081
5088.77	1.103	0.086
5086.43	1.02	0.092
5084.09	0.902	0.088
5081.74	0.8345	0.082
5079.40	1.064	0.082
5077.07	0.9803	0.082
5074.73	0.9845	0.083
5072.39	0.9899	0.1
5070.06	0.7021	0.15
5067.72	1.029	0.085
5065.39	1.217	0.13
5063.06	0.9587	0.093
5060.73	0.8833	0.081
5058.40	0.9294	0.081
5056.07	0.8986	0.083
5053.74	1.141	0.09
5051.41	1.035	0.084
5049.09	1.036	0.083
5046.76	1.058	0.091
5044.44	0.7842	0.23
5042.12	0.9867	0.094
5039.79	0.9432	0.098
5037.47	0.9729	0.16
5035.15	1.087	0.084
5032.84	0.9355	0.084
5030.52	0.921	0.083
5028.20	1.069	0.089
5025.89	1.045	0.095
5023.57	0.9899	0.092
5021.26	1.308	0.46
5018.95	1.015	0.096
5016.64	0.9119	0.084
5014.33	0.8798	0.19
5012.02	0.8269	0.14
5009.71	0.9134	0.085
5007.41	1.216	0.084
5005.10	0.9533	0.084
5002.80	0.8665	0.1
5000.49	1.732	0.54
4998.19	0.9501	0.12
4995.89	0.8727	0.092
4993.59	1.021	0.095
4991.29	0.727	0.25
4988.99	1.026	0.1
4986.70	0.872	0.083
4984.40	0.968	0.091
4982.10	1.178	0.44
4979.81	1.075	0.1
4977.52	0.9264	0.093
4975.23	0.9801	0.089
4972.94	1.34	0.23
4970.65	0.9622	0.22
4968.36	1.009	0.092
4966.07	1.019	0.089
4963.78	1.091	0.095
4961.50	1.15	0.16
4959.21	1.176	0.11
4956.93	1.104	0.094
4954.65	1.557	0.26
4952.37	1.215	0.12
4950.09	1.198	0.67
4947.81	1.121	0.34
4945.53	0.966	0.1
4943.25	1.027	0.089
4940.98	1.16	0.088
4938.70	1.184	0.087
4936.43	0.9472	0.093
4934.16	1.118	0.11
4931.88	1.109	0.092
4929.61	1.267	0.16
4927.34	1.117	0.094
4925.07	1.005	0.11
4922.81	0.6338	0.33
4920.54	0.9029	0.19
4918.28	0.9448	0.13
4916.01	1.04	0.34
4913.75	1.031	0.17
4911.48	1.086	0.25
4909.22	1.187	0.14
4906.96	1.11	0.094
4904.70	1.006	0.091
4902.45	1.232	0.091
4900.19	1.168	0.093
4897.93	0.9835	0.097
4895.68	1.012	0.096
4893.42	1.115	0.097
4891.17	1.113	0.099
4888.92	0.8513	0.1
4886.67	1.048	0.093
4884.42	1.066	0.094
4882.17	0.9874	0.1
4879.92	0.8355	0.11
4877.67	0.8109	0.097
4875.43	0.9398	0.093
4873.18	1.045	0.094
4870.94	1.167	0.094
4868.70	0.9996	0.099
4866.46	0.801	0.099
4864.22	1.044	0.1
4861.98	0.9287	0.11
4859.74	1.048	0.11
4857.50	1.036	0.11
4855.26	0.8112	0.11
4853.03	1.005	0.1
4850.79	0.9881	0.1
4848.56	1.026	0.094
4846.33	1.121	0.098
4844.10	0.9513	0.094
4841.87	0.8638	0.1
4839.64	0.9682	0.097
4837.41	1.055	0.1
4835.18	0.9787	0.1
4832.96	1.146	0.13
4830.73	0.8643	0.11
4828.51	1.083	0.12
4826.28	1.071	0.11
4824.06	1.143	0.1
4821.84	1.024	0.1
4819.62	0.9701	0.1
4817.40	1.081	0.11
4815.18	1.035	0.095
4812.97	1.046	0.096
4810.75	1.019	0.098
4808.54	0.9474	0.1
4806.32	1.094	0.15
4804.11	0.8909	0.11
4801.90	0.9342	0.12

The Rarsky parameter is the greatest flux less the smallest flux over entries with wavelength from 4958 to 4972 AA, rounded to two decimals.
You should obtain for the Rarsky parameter 0.21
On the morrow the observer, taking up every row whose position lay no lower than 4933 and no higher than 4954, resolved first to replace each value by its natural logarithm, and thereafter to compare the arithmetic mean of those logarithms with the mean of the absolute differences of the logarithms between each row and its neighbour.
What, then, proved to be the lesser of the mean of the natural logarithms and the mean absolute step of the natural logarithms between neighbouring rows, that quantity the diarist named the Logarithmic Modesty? 0.10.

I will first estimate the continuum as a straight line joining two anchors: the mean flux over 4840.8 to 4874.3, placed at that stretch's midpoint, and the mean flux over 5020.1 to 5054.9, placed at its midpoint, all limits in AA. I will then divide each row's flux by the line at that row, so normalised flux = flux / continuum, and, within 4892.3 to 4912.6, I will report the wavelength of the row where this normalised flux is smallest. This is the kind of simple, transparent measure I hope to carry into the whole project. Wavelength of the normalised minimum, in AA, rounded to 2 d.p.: 4897.93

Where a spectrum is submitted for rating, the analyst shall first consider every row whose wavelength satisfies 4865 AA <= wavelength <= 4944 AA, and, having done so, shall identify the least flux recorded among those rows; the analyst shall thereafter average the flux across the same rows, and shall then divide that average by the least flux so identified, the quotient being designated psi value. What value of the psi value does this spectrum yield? 1.63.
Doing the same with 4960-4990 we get 1.20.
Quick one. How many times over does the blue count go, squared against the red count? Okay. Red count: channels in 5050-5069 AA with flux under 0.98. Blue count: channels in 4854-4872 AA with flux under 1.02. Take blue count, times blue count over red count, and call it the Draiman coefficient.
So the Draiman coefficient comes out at 4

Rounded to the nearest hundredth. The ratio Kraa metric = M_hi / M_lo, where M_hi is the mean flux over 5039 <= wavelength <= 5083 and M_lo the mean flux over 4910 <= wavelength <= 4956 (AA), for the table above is 0.90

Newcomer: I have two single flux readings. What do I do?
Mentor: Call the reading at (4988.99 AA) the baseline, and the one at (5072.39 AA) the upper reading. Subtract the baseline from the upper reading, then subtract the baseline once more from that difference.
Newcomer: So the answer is -1.06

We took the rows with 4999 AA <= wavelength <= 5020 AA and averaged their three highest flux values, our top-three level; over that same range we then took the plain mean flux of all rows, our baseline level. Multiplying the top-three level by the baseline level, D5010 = 1.37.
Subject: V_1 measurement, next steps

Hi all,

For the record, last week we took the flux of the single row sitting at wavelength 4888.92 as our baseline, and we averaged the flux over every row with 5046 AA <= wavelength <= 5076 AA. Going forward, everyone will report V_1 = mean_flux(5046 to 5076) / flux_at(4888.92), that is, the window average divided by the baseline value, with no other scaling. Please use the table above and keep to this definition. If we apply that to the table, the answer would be 1.16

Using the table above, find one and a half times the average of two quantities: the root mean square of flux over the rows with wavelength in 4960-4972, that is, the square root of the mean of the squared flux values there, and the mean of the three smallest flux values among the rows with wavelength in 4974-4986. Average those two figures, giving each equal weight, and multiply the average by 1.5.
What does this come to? 1.50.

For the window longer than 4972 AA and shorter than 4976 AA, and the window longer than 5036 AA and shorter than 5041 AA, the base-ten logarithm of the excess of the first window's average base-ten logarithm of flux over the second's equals -1.11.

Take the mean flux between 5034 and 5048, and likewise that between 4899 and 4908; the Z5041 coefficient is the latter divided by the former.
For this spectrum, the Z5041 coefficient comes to 1.16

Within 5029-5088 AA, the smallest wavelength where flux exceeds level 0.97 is 5035.15 AA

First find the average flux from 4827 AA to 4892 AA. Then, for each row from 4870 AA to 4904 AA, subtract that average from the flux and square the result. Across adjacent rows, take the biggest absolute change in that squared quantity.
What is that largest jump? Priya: 0.033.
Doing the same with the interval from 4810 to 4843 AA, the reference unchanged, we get 0.026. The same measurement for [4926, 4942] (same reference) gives 0.064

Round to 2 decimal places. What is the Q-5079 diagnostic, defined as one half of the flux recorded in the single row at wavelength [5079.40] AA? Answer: 0.53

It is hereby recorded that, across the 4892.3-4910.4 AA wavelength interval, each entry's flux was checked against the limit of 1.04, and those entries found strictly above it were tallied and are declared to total 5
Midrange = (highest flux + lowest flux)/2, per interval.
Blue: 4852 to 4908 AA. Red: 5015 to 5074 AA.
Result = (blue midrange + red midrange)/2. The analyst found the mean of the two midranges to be 1.01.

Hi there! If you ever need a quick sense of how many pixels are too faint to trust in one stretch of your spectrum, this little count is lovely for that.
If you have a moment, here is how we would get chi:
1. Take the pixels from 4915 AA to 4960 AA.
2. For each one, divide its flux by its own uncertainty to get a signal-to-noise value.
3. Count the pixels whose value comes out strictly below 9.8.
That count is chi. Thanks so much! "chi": 10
